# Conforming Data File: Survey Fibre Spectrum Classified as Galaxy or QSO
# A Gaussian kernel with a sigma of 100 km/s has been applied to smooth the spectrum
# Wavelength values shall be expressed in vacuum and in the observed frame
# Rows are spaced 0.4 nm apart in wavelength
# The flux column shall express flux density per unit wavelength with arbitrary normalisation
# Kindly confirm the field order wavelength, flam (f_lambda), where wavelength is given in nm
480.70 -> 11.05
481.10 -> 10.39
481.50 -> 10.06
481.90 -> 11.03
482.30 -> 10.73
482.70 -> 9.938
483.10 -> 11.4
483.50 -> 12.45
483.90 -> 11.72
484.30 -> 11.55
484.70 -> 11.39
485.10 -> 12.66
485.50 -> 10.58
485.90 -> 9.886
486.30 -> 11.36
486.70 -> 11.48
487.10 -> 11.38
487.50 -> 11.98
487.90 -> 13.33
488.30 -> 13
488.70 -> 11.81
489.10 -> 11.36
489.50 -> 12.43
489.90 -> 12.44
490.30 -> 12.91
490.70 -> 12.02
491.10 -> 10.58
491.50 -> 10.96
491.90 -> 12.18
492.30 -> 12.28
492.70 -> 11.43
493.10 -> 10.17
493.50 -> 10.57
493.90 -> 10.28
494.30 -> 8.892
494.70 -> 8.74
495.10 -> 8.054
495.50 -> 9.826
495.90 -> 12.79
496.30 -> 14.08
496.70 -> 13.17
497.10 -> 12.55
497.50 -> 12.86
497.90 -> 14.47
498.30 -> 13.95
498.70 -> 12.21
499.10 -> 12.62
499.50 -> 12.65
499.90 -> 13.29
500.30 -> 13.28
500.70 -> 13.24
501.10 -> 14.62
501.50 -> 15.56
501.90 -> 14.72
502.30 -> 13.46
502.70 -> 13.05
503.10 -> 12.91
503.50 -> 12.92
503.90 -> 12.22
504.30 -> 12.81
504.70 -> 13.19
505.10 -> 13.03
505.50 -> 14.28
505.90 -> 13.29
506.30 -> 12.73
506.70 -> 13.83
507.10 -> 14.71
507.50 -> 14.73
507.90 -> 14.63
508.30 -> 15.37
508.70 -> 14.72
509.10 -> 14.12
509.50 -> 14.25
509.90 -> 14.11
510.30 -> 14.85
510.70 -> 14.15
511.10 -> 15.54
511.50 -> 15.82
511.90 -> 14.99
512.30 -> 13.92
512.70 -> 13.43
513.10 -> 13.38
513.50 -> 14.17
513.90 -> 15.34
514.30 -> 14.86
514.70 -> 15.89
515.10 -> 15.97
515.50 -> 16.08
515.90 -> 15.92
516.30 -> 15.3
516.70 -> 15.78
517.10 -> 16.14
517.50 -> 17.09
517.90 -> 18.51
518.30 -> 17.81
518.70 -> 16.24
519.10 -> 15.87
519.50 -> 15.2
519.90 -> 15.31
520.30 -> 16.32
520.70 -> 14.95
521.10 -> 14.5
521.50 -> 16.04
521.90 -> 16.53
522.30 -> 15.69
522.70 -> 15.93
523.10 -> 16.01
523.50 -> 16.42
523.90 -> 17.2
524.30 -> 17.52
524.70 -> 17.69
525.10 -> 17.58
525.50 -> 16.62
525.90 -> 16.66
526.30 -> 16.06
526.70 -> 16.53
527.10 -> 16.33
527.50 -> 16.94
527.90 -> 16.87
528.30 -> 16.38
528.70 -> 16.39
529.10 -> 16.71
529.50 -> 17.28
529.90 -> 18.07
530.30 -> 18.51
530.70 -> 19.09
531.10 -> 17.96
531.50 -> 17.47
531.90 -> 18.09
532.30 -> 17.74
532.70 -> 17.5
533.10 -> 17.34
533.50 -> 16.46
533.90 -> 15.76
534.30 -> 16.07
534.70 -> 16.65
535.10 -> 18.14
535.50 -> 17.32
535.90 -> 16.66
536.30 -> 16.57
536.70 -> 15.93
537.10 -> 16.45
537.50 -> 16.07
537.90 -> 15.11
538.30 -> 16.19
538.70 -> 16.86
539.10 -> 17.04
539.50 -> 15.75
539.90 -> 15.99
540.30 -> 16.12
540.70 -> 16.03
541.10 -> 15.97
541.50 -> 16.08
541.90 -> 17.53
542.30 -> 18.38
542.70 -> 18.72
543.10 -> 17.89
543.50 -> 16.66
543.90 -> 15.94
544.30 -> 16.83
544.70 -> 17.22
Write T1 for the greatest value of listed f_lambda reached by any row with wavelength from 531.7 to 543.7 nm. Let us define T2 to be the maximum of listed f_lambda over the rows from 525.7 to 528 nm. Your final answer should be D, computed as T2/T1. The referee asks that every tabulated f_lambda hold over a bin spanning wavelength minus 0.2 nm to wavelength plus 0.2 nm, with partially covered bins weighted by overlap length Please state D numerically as 0.9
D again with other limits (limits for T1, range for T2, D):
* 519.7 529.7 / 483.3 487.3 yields 0.7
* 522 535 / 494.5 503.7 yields 0.8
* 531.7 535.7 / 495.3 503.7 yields 0.9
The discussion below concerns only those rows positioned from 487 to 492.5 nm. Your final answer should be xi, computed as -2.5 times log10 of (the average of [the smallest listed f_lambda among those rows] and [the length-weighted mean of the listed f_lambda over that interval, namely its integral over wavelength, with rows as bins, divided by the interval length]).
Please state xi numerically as -2.63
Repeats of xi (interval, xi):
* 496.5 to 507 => -2.77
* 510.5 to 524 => -2.90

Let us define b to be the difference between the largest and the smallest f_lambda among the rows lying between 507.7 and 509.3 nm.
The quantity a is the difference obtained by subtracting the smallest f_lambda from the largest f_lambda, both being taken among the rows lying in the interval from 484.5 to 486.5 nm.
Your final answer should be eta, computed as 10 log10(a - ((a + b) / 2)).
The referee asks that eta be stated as -1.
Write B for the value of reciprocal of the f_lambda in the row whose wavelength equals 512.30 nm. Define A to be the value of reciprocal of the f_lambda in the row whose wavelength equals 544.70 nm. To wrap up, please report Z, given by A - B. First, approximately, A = 0.058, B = 0.072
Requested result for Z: -0.014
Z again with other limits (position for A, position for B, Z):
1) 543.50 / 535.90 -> 0.000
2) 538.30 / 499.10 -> -0.017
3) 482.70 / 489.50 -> 0.020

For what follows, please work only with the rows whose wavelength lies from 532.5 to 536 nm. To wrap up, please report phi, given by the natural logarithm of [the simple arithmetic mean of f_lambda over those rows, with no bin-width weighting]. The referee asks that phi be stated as 2.83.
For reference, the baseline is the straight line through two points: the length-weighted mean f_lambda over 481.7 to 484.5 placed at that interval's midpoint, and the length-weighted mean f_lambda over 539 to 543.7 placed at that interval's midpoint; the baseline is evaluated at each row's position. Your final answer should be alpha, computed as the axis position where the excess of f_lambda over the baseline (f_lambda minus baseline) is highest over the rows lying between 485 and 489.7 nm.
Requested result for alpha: 487.90 nm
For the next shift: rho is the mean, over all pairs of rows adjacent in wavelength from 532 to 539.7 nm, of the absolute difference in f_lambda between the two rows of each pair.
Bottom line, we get 0.65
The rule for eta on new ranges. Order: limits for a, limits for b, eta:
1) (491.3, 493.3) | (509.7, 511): -2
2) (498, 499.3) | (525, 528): -10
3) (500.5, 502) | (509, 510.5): -1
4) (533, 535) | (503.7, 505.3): -5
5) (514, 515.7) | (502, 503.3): -5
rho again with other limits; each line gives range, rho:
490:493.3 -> 0.88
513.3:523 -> 0.71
